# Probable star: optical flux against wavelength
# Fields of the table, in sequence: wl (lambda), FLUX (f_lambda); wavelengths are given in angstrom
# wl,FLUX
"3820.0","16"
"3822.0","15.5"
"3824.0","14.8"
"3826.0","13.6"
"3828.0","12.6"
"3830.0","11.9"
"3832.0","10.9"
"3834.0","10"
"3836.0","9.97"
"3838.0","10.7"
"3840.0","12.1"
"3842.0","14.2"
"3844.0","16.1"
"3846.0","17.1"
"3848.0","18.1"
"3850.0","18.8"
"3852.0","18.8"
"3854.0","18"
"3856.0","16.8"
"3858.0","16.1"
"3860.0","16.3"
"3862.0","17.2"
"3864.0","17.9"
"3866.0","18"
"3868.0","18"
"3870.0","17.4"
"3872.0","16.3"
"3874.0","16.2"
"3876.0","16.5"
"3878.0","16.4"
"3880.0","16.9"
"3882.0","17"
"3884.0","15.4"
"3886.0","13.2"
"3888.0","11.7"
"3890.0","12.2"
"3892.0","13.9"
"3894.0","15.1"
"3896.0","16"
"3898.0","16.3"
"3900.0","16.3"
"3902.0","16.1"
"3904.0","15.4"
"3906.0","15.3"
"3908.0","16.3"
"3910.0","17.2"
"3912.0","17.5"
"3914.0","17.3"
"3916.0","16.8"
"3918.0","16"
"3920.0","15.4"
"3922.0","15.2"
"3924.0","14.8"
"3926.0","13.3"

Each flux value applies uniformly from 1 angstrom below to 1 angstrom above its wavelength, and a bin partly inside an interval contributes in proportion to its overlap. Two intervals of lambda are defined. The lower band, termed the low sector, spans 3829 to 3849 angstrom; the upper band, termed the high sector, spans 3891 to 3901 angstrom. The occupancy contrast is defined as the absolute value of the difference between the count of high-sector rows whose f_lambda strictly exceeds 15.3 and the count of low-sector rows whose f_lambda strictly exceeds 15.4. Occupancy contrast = 0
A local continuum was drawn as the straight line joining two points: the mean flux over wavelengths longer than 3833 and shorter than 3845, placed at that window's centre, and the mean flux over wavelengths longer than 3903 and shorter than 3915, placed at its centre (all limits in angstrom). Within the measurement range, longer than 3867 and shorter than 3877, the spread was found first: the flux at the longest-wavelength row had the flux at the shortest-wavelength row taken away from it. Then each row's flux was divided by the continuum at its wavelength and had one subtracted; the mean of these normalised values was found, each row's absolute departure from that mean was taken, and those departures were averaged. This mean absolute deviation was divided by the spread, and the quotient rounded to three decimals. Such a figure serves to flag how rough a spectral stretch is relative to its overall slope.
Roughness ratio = -0.039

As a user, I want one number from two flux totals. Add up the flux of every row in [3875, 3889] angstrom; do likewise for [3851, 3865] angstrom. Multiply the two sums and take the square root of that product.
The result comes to 114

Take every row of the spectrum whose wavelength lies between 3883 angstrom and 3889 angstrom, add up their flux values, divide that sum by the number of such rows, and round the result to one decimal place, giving 13.4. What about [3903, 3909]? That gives 15.7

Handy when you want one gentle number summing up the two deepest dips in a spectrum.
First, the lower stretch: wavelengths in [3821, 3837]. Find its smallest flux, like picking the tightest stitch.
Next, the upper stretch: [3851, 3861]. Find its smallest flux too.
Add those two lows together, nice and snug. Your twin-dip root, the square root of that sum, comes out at 5.1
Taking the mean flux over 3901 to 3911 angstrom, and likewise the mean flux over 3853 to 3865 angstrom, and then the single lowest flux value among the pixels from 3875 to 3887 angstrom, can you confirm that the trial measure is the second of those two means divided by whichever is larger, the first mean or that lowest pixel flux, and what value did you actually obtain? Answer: 1.06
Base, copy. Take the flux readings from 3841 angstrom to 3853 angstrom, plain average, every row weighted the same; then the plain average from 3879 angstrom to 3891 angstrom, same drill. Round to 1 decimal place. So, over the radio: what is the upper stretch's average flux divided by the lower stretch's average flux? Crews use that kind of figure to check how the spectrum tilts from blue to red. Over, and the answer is 0.8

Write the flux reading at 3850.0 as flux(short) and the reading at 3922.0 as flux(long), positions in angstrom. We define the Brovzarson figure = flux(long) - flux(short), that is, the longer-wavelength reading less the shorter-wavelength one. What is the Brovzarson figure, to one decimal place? -3.6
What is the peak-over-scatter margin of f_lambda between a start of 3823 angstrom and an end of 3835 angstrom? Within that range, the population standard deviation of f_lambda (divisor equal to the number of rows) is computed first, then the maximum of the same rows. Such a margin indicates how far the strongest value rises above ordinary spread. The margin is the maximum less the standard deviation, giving 13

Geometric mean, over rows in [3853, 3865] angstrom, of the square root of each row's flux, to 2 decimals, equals 4.13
